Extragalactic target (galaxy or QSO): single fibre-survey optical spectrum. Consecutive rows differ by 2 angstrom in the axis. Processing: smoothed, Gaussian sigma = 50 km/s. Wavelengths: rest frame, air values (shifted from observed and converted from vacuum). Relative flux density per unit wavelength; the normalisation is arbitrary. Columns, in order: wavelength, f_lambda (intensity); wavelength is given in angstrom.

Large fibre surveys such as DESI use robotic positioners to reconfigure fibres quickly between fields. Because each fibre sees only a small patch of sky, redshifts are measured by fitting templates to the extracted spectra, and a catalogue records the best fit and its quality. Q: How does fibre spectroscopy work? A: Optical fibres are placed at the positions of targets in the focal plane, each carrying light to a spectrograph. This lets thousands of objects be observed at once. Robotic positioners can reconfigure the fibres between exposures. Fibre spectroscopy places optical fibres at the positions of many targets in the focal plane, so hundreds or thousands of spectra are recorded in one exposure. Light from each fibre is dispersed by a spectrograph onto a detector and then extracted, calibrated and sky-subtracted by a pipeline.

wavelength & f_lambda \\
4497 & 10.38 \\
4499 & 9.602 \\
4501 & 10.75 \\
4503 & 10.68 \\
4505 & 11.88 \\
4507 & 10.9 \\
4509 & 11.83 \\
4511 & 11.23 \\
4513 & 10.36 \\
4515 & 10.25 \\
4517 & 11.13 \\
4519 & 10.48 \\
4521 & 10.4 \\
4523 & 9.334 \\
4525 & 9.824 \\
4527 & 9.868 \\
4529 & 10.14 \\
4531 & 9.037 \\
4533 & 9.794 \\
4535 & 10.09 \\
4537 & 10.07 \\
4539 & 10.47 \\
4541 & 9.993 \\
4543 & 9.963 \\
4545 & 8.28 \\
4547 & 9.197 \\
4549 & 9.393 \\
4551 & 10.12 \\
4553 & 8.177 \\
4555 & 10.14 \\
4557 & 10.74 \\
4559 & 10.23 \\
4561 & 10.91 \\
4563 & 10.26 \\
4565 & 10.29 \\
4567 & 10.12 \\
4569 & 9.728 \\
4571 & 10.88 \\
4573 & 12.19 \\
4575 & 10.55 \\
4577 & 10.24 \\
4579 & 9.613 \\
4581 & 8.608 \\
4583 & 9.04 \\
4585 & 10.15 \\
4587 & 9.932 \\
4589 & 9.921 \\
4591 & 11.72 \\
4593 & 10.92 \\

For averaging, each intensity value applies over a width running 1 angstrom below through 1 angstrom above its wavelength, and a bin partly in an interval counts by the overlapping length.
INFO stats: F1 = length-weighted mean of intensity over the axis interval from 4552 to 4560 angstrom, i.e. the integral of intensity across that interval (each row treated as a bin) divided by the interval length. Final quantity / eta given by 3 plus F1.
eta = 12.8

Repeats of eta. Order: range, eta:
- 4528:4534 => 12.7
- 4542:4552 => 12.4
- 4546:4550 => 12.3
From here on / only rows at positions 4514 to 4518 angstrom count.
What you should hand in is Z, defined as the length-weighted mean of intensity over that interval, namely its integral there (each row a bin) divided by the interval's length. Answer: 10.69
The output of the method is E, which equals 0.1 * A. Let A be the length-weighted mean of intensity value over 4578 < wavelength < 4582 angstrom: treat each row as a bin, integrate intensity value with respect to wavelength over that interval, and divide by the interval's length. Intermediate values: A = 9.1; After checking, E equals 0.91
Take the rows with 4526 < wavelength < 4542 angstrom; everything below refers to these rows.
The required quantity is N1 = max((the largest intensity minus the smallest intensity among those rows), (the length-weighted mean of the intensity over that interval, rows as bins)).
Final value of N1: 9.9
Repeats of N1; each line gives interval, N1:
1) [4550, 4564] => 10.1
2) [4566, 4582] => 10.2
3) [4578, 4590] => 9.5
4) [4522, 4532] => 9.6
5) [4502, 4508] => 11.2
